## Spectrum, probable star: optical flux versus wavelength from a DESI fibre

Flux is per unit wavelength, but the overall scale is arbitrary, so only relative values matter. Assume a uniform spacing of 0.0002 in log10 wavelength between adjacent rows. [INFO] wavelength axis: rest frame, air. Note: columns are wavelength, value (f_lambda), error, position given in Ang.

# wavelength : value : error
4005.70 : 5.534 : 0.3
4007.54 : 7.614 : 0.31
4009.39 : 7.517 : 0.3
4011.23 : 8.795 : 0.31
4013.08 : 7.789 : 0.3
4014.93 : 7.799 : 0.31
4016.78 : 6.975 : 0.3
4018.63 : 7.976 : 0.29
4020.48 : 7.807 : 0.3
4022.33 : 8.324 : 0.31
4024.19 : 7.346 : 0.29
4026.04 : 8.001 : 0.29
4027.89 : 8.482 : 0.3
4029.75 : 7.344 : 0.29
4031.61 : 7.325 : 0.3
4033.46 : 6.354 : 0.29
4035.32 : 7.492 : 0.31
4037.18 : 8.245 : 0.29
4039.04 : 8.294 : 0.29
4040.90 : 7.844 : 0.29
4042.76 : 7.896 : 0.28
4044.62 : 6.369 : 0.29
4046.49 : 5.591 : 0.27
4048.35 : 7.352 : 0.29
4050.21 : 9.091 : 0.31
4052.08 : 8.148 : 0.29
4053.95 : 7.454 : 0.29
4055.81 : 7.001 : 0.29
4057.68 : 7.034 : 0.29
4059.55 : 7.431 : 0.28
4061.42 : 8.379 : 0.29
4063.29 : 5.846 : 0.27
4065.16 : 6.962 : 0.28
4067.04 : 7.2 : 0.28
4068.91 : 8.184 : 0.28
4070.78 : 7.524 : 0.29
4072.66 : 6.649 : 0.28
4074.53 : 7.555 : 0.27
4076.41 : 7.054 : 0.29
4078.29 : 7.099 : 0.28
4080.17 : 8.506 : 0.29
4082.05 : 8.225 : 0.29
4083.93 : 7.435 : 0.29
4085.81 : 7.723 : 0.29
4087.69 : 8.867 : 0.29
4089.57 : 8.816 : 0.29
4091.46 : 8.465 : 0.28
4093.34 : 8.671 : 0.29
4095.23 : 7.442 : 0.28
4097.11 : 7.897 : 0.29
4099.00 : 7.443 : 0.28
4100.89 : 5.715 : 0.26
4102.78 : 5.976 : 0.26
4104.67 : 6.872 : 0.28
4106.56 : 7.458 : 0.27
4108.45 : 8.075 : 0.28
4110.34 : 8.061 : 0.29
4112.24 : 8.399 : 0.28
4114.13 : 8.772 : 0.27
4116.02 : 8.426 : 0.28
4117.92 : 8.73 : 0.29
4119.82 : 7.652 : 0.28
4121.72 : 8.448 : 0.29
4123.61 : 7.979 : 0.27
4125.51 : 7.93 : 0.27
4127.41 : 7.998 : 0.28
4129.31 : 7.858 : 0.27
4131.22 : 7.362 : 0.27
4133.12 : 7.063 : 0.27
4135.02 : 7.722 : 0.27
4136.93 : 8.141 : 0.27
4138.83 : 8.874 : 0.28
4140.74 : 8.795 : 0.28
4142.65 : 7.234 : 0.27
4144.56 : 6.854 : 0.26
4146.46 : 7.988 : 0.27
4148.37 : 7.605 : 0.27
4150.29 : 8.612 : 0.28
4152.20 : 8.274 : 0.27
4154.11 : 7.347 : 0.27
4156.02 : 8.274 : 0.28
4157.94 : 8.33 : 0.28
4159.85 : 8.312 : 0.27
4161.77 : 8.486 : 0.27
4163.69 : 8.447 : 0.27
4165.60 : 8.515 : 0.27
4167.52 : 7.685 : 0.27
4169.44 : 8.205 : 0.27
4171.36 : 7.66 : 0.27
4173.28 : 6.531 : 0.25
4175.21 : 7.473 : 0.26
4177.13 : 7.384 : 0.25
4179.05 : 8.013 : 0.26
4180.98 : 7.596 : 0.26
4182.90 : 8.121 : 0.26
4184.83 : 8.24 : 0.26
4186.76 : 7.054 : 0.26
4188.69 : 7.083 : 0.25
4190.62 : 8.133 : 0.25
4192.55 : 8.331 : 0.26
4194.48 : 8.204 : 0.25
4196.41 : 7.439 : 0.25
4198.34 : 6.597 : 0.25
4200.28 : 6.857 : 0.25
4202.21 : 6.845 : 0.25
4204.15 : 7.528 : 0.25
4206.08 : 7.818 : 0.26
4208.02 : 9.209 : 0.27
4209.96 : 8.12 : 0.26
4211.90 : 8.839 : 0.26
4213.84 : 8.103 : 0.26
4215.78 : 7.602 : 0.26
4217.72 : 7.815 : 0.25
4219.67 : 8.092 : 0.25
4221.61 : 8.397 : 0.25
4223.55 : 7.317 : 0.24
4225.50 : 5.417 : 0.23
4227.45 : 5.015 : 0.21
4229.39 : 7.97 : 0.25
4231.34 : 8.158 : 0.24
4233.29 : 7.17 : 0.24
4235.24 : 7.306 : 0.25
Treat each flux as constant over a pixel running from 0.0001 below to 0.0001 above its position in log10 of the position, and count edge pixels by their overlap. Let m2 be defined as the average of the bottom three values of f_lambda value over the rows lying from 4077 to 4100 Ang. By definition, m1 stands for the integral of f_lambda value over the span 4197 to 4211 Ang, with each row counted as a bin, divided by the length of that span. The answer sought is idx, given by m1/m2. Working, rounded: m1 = 7.6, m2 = 7.3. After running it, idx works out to 1.03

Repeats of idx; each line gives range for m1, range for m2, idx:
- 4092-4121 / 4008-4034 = 1.12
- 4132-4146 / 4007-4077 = 1.32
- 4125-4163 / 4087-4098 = 1.00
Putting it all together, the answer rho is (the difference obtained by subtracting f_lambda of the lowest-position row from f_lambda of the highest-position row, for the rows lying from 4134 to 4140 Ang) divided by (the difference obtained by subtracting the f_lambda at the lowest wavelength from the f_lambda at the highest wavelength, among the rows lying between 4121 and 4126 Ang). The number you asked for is -2.22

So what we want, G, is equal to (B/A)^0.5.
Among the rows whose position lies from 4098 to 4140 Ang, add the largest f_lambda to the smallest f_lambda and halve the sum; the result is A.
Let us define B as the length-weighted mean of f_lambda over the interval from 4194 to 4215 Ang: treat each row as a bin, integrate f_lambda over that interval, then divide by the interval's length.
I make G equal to 1.03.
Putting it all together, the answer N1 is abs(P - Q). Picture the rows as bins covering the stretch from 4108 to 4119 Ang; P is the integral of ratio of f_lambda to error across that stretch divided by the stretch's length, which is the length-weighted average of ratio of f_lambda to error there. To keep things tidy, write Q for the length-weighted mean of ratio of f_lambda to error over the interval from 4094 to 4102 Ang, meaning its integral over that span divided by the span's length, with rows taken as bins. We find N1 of 4.2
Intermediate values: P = 29.9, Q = 25.7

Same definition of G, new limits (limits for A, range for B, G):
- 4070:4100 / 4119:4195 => 1.01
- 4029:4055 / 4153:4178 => 1.04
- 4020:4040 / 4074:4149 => 1.03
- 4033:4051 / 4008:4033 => 1.03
